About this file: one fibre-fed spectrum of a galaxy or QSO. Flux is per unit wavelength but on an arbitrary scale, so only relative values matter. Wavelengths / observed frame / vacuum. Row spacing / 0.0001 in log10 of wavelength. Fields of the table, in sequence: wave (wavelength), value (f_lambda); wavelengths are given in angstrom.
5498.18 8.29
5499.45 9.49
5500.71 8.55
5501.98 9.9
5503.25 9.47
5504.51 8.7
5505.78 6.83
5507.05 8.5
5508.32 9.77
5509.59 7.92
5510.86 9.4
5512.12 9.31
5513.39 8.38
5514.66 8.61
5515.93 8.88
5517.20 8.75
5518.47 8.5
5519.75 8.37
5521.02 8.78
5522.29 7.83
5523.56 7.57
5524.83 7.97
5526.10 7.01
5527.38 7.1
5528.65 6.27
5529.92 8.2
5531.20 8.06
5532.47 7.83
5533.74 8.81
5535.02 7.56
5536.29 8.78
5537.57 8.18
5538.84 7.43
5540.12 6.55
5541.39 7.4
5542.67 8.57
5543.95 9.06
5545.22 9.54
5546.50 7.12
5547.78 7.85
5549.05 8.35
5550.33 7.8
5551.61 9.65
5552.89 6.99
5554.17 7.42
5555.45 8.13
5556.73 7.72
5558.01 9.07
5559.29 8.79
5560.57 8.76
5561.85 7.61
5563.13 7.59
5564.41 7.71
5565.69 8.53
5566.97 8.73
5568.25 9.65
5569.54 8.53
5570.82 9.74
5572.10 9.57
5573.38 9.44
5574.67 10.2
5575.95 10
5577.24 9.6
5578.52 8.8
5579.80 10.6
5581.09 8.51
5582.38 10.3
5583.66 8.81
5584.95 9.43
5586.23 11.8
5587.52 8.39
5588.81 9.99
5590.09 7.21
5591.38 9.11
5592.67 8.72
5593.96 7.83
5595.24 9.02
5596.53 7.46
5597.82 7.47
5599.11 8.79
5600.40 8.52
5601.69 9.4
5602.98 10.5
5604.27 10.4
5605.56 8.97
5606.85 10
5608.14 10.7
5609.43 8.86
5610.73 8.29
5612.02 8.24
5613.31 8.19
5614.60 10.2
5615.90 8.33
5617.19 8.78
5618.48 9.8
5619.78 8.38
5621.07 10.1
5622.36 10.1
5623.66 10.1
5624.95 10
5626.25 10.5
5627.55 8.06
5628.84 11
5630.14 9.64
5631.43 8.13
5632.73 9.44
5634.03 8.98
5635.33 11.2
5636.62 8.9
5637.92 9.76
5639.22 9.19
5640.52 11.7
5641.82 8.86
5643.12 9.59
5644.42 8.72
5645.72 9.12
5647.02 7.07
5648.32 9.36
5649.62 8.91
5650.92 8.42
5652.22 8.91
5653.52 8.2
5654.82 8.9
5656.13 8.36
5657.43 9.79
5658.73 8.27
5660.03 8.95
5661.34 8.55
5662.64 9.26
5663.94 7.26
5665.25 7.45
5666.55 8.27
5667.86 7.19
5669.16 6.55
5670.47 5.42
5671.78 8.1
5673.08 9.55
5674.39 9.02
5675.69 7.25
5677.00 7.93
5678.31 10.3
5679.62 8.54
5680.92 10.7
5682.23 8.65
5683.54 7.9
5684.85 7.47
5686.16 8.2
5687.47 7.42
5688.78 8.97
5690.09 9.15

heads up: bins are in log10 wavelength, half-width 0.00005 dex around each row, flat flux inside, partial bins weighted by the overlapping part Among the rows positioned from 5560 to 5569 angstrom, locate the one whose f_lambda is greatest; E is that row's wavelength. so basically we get 5568.25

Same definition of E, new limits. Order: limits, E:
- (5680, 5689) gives 5680.92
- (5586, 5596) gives 5586.23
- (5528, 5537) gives 5533.74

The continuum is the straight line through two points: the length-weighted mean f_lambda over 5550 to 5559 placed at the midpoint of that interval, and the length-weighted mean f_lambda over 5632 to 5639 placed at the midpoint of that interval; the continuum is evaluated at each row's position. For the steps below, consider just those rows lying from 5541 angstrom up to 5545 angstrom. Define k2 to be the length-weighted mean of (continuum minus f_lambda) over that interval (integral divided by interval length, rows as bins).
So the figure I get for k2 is -0.6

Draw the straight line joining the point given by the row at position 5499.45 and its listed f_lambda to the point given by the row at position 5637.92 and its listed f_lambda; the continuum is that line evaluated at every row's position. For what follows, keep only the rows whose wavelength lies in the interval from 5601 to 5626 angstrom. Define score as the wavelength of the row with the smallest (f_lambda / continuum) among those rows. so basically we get 5613.31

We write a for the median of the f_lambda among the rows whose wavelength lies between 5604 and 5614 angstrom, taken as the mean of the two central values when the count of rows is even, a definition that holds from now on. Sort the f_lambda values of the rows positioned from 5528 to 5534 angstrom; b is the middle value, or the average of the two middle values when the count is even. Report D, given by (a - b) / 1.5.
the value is 0.6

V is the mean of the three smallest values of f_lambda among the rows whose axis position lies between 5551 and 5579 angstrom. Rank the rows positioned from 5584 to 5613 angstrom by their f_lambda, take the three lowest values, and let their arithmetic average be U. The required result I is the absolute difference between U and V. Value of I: 0.0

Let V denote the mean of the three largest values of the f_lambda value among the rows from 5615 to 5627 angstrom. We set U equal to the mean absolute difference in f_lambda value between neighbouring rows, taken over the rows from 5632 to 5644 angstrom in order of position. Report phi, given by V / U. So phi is 7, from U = 1.6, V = 10.2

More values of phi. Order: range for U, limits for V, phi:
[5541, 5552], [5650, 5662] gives 9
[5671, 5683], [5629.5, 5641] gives 7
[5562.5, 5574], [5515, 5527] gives 15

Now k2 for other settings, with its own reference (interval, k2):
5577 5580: -1.0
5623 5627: -0.7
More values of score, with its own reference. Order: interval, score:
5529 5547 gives 5540.12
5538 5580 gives 5540.12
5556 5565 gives 5563.13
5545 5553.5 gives 5552.89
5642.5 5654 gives 5647.02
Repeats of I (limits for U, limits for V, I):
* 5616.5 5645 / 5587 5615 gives 0.8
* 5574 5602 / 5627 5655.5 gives 0.4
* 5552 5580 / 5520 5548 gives 0.7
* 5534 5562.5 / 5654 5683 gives 0.5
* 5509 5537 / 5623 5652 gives 1.0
